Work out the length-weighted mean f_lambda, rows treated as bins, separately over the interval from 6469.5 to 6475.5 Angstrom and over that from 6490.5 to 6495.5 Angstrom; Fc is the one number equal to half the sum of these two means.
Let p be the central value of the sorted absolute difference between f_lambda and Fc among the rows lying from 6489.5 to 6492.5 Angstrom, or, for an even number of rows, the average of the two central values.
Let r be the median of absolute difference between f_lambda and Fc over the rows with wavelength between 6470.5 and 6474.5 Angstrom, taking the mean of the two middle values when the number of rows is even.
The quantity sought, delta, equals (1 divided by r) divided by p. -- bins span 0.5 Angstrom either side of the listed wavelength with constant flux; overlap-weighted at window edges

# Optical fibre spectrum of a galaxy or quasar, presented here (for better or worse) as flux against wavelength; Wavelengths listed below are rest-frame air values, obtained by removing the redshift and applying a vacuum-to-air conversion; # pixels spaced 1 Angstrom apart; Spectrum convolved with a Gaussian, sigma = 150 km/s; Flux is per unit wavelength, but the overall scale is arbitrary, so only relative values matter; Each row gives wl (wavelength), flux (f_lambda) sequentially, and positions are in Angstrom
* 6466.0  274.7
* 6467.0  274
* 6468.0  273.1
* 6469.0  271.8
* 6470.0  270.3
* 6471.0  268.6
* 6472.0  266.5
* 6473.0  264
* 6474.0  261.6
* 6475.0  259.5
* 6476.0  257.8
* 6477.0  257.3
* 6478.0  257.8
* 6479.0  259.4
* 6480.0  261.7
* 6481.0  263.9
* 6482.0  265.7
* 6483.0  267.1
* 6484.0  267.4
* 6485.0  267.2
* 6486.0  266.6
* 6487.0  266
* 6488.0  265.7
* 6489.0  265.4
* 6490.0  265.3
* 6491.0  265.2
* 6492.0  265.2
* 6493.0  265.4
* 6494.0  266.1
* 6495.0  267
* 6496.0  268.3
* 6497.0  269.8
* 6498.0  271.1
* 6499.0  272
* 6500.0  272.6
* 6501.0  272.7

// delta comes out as 1.9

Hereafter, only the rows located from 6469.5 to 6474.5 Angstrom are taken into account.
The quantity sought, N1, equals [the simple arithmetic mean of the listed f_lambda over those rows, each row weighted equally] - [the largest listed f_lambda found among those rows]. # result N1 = -4.1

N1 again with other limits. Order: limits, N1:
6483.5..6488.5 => -0.8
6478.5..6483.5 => -3.5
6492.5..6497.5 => -2.5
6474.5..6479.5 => -1.1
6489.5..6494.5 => -0.7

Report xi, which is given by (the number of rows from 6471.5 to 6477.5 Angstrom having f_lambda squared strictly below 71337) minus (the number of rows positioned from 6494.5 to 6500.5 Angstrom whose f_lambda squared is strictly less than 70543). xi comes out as 6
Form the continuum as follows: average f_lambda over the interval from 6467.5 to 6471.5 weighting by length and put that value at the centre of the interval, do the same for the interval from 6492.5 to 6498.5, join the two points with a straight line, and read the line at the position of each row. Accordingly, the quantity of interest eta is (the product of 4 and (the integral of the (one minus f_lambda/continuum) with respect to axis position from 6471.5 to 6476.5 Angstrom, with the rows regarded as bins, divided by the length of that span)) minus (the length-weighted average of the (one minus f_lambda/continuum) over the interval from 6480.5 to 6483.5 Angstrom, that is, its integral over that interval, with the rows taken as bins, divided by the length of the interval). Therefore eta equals 0.112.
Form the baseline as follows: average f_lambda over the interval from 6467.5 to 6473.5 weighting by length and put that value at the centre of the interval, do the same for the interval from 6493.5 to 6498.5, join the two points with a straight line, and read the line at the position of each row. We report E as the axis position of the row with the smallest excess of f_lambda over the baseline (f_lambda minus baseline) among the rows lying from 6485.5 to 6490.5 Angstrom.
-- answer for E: 6490.0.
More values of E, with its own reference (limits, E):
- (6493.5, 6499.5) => 6494.0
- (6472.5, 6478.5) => 6477.0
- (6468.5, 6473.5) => 6473.0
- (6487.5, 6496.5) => 6491.0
